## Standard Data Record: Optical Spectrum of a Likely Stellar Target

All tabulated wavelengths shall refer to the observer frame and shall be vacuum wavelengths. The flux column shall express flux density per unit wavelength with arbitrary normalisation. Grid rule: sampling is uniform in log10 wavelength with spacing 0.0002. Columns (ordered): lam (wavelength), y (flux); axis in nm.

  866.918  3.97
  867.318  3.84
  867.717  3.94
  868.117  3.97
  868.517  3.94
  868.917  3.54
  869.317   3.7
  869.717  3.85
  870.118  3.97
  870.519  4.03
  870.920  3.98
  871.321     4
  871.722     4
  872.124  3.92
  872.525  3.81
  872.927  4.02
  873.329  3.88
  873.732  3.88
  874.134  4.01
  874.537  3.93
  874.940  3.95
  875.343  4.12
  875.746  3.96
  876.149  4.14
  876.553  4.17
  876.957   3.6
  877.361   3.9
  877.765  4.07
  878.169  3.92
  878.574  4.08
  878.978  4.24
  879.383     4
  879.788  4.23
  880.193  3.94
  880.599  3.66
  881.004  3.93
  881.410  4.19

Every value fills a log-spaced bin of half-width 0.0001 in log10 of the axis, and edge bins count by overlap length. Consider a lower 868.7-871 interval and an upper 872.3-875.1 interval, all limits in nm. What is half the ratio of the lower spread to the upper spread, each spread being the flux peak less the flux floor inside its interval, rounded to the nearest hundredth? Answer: 1.17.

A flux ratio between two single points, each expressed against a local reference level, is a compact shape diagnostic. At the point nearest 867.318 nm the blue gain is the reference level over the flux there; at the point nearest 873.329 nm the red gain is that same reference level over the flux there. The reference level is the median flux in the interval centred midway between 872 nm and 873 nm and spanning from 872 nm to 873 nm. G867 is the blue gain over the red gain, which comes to 1.01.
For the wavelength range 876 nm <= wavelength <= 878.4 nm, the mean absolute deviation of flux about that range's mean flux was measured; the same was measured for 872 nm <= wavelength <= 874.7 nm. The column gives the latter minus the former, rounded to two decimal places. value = -0.10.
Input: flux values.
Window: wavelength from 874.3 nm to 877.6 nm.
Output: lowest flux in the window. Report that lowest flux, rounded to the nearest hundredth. 3.60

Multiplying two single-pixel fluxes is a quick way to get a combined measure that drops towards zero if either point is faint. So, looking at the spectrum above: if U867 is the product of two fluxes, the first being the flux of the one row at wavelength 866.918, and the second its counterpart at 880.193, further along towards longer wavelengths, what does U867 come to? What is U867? 15.64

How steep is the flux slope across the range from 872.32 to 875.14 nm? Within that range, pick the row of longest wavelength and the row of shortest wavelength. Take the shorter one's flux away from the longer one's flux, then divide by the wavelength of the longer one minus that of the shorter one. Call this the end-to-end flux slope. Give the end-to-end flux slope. 0.06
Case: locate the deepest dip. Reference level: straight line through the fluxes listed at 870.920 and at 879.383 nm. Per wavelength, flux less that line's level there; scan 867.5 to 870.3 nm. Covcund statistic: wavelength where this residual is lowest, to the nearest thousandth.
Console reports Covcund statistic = 868.917 nm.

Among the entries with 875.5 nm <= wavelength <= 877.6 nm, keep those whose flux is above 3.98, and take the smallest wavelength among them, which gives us 876.149 nm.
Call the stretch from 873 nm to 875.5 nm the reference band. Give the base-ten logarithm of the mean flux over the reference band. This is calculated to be 0.598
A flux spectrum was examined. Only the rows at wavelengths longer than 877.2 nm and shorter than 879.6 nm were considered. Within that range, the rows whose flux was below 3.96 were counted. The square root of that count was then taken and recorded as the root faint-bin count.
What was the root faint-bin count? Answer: 1.4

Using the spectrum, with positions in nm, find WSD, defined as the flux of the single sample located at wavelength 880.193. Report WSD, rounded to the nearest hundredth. 3.94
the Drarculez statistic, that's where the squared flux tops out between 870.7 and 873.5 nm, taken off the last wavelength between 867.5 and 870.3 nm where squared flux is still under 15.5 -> -3.21 nm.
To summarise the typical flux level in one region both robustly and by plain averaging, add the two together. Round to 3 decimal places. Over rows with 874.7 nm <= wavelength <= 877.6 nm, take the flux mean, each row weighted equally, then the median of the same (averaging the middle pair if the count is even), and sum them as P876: 7.937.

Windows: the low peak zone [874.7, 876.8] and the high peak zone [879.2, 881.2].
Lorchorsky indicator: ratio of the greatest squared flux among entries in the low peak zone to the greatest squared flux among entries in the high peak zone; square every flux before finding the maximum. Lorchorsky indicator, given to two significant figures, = 0.97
